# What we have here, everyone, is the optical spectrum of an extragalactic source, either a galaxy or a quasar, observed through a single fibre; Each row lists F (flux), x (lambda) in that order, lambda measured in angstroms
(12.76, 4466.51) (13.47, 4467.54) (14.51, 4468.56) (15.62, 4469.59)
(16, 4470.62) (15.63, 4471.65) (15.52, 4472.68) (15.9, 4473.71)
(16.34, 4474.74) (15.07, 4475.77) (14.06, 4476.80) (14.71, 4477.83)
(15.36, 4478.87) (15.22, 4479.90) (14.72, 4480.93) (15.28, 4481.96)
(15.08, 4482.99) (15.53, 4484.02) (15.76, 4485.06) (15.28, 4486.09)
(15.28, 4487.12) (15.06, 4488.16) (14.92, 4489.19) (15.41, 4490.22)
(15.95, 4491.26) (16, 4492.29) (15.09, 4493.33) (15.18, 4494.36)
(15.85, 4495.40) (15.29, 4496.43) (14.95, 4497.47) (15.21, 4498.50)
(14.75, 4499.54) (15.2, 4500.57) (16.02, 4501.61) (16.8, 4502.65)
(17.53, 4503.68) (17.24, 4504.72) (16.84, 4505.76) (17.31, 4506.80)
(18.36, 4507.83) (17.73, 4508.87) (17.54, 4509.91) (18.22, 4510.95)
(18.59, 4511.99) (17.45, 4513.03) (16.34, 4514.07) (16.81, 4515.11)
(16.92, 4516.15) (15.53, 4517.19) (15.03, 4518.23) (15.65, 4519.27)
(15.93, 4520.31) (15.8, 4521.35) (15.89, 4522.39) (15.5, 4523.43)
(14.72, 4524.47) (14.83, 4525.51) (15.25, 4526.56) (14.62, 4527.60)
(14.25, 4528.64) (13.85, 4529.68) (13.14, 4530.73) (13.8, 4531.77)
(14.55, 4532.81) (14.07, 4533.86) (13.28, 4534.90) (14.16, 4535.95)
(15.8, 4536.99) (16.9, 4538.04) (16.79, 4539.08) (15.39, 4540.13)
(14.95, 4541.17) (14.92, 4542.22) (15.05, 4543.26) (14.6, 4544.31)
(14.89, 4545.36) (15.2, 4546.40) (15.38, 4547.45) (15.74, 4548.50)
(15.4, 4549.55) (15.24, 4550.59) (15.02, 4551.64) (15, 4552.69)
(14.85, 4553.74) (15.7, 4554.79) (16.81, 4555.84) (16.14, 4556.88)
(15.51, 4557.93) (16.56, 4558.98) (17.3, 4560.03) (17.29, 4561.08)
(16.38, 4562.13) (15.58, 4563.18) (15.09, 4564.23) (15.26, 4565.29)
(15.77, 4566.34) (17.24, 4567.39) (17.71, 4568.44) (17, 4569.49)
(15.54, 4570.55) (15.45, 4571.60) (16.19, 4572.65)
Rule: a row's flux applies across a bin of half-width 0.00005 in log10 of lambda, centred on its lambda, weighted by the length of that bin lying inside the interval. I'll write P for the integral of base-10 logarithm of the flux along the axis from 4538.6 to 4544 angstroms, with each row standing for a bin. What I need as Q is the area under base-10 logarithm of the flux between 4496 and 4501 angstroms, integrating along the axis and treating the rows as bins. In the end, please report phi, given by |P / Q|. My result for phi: 1.09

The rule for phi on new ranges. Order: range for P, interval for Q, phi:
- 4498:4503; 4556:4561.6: 0.87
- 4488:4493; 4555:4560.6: 0.87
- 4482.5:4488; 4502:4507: 1.06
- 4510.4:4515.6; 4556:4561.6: 0.94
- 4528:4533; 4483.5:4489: 0.88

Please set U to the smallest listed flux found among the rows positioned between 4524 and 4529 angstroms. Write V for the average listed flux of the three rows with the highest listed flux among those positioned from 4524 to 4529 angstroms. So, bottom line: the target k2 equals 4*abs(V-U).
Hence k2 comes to 3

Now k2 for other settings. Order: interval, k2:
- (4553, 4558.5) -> 5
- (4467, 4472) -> 9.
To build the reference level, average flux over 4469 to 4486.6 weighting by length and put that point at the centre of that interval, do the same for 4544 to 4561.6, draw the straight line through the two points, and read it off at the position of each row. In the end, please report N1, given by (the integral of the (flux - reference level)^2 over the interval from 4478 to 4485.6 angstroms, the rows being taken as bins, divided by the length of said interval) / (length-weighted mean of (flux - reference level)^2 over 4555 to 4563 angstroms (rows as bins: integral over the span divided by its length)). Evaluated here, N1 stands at 0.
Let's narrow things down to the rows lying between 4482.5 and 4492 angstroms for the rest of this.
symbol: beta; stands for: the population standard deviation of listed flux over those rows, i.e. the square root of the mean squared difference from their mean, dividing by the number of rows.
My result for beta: 0.32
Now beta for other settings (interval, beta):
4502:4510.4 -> 0.47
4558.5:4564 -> 0.64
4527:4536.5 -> 0.48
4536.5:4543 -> 0.80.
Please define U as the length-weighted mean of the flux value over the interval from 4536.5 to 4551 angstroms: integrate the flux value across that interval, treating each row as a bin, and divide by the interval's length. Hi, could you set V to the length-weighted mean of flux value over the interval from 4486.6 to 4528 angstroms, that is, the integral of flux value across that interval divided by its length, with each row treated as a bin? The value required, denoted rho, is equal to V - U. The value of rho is 0.6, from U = 15.4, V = 16.07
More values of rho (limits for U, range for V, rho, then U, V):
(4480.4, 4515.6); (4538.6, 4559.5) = -0.7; 16.1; 15.46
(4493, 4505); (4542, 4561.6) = -0.1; 15.7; 15.63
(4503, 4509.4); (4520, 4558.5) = -2.4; 17.5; 15.11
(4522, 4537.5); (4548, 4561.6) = 1.4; 14.5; 15.90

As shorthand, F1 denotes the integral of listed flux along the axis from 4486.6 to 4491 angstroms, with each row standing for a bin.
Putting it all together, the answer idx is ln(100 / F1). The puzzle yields 0.40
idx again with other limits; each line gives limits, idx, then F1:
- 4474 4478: 0.50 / 60.5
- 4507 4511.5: 0.21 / 80.7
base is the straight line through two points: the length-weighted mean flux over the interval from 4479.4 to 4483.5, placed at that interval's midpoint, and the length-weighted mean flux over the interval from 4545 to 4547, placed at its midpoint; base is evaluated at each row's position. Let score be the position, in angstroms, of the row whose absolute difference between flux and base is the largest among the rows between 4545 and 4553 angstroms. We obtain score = 4548.50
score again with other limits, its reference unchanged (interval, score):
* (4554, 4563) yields 4560.03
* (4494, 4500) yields 4495.40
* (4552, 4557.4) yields 4555.84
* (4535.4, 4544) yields 4538.04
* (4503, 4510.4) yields 4507.83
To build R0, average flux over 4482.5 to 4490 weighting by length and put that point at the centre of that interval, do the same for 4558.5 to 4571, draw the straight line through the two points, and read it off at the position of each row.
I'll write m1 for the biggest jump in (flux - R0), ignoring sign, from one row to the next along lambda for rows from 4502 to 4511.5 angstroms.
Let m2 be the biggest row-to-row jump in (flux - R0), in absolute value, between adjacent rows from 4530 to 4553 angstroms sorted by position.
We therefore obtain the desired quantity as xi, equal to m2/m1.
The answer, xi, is 1.6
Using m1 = 1.04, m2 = 1.63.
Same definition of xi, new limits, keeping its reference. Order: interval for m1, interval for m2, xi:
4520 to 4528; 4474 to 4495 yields 1.6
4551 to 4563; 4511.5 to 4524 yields 1.3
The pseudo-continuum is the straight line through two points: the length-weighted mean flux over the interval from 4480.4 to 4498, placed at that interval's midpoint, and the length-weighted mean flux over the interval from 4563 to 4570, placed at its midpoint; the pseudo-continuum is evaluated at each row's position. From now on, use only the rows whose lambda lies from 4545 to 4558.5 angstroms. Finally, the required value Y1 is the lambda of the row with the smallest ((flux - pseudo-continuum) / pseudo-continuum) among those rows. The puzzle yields 4553.74 angstroms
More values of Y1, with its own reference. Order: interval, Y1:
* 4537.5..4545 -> 4544.31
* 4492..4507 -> 4499.54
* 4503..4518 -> 4517.19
